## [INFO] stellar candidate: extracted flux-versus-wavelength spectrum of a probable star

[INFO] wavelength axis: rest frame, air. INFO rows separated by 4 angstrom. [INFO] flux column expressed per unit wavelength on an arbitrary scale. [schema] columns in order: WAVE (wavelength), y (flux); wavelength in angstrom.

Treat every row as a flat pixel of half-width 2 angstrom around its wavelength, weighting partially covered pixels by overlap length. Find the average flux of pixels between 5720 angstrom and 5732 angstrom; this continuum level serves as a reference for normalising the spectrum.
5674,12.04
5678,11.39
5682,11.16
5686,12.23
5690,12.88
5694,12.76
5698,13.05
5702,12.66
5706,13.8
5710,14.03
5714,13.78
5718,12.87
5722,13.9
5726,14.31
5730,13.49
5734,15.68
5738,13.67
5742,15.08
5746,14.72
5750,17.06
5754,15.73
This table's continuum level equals 13.9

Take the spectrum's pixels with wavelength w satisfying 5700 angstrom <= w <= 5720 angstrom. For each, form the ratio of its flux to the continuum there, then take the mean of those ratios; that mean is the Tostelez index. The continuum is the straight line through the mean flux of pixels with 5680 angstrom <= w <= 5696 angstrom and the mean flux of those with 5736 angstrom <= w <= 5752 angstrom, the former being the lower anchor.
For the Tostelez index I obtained 1.00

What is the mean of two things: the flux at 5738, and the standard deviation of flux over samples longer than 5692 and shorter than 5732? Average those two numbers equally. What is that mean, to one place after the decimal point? 7.1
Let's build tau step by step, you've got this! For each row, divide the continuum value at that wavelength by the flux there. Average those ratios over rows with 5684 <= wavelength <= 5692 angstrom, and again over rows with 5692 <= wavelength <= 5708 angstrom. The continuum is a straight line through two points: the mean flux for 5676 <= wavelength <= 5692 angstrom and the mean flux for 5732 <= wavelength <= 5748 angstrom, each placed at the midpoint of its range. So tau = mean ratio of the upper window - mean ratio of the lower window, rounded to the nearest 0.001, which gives 0.010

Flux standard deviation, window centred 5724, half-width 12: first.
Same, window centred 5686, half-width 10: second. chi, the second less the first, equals -0.17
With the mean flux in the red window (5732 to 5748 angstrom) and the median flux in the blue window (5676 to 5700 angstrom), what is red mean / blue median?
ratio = 1.18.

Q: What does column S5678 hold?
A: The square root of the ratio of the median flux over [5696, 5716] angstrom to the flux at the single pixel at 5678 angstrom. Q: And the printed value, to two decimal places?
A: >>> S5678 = 1.10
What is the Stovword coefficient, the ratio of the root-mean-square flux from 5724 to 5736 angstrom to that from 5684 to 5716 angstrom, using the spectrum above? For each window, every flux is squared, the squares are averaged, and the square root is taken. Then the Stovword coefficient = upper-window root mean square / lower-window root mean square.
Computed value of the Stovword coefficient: 1.10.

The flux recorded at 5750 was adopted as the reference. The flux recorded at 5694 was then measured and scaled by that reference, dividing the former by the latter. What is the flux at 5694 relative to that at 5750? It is 0.75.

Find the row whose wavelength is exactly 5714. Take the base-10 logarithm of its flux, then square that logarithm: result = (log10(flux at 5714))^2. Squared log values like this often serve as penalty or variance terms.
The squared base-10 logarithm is 1.30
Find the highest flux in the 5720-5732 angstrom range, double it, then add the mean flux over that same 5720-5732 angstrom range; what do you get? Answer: 42.5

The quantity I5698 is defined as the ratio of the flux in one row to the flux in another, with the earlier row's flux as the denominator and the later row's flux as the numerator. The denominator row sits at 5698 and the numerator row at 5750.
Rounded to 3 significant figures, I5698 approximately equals 1.31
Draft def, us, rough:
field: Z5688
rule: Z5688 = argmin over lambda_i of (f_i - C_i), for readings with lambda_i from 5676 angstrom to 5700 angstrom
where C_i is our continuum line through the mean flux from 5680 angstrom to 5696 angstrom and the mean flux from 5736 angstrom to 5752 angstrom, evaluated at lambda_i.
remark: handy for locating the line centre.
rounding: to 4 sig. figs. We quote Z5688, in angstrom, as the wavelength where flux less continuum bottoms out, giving 5682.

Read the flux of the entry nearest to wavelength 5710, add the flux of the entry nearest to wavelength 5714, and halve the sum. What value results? 13.9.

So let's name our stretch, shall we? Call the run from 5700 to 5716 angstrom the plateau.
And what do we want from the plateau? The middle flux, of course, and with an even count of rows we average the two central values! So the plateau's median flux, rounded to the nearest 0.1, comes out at 13.8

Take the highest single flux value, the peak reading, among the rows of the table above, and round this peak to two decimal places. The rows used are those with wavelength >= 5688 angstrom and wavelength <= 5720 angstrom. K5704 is 14.03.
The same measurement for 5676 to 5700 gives 13.05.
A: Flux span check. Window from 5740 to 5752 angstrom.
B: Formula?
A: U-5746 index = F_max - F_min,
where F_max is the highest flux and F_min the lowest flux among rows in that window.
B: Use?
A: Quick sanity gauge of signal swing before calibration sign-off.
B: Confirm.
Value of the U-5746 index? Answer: 2.3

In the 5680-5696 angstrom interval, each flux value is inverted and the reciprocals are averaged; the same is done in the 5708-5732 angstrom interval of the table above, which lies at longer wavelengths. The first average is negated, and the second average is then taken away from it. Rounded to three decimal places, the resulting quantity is -0.155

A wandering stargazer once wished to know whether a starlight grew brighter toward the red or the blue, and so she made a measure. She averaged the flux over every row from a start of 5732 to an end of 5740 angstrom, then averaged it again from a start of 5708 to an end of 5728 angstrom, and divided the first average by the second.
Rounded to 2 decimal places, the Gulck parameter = 1.07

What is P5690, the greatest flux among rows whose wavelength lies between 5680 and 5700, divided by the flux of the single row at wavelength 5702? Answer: 1.03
